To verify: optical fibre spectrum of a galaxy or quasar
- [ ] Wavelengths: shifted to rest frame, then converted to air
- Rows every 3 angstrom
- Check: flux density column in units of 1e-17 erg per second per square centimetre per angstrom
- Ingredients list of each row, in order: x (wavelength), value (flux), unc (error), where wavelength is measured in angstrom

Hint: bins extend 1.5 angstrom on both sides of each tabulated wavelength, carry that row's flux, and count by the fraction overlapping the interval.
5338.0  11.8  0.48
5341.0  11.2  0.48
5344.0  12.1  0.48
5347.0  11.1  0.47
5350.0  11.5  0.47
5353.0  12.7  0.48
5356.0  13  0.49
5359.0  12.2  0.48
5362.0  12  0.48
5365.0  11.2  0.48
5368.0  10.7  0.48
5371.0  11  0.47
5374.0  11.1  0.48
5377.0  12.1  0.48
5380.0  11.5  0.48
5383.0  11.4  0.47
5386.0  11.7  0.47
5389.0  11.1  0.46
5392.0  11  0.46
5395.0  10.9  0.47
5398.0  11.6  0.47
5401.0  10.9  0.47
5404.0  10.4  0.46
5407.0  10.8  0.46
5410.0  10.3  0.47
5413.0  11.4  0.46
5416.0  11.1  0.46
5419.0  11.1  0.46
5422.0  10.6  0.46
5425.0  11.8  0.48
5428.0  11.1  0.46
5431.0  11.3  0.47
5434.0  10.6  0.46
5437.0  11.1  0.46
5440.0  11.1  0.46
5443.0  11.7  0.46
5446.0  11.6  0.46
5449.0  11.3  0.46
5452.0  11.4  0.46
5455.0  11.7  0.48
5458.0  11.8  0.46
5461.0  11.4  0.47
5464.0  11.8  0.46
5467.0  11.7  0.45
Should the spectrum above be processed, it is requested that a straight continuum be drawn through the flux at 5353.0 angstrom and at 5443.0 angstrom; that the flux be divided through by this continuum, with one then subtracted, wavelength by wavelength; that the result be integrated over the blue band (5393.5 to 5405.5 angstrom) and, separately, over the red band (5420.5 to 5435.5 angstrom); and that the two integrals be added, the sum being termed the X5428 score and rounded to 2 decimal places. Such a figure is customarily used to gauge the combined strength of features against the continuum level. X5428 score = -2.21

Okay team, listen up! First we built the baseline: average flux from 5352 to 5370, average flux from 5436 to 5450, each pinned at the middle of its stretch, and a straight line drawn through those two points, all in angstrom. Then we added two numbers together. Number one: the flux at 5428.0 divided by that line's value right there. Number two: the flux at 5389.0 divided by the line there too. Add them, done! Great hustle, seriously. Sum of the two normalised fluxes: 1.91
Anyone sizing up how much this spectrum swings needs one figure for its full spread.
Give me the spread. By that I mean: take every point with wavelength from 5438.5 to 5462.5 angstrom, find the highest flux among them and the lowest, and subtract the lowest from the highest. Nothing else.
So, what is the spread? 0.70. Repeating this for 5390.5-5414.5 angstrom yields 1.30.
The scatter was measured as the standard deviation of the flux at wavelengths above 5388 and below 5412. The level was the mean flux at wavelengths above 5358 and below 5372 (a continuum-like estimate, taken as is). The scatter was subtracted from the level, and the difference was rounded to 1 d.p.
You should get 11.0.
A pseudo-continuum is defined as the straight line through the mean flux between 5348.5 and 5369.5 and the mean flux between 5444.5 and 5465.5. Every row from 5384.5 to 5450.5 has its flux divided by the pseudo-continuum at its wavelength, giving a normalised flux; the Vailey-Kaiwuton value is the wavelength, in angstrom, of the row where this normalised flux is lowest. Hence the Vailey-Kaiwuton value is 5410.0 angstrom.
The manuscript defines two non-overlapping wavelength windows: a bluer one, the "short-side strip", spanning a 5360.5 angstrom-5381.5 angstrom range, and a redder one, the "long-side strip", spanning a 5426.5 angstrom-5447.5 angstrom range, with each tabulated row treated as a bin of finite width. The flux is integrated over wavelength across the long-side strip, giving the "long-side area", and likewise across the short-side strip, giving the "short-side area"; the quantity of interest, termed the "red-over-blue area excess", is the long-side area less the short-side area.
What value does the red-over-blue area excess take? -3.3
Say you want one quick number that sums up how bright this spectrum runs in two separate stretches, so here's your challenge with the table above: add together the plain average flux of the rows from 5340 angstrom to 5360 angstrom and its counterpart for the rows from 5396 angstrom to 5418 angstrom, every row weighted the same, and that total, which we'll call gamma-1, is 22.9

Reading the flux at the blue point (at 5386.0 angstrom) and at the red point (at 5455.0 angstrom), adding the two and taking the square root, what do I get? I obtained 4.84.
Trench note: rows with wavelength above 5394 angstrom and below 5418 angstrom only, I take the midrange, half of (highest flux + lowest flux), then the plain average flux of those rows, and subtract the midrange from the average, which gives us -0.02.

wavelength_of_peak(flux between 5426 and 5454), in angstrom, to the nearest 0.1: 5443.0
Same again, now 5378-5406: 5386.0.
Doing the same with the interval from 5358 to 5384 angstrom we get 5359.0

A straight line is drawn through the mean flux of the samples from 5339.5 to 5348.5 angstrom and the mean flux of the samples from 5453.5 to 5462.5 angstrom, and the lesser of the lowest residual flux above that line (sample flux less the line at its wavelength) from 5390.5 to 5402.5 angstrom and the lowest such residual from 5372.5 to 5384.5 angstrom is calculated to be -0.65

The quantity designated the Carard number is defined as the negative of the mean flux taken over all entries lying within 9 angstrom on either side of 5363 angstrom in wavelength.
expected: -11.7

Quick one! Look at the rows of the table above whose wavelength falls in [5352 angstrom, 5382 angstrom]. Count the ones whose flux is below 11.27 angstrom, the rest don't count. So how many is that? 4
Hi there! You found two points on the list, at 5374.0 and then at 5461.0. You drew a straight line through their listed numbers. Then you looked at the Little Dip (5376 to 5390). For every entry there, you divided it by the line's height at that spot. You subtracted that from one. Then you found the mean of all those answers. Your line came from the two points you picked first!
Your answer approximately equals -0.04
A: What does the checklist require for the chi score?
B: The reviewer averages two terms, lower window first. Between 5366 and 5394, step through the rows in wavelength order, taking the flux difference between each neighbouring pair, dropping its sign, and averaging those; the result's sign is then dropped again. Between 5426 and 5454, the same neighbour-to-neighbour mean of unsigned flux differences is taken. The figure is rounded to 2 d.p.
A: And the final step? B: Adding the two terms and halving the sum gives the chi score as 0.35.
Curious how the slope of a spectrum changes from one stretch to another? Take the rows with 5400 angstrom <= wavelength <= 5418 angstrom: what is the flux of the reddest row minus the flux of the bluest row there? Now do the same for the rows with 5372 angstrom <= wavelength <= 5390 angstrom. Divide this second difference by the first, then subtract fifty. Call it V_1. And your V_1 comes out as -50.0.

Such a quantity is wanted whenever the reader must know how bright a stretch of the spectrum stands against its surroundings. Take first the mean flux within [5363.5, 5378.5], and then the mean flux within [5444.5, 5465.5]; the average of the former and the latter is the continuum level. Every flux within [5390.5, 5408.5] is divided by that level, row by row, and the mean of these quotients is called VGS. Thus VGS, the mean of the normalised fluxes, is 0.959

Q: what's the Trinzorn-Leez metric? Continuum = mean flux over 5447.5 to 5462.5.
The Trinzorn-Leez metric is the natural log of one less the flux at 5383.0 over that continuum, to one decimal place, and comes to -4.6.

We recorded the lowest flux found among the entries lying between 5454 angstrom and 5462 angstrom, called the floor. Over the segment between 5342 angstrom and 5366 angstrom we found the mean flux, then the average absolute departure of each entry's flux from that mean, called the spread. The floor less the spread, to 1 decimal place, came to 10.9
